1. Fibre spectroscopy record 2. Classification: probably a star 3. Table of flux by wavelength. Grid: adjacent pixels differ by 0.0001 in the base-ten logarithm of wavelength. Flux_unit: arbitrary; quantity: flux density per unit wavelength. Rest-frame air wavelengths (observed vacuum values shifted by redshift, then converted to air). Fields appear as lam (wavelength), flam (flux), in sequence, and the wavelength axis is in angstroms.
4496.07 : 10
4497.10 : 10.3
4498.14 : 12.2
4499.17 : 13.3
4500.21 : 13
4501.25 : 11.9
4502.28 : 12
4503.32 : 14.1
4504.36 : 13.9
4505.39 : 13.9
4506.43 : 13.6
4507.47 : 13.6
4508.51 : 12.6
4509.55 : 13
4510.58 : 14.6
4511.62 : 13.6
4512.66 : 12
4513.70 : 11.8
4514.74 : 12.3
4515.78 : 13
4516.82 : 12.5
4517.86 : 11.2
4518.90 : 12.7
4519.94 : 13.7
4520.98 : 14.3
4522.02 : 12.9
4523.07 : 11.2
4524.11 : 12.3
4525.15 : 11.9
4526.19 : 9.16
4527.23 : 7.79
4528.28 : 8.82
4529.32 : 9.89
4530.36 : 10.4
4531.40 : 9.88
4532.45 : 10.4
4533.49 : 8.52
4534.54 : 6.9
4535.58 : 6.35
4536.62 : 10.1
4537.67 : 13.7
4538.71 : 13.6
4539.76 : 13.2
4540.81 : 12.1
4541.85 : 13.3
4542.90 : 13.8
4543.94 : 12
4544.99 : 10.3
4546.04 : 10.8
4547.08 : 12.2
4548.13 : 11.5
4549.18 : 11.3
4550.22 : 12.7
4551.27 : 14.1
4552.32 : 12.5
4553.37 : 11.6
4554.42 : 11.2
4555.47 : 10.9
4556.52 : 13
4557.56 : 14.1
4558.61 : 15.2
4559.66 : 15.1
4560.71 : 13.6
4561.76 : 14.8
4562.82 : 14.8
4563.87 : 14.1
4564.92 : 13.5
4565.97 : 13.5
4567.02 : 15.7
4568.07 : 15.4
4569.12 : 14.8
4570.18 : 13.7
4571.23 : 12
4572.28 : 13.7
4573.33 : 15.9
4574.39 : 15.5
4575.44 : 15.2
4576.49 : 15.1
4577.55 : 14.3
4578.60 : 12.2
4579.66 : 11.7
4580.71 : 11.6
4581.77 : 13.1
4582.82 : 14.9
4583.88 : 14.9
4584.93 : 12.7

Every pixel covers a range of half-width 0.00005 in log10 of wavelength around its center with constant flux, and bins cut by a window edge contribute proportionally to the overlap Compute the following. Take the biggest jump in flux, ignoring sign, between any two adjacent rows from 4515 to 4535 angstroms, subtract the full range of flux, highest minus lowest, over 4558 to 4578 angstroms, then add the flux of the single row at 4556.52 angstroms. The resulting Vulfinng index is 11.8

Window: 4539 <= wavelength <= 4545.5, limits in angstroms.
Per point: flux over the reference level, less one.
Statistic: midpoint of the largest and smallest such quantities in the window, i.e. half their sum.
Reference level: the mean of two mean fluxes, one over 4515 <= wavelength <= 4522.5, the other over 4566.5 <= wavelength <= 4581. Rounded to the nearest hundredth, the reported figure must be -0.11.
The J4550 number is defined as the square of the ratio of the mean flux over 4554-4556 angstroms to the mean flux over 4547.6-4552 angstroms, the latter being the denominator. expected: 0.8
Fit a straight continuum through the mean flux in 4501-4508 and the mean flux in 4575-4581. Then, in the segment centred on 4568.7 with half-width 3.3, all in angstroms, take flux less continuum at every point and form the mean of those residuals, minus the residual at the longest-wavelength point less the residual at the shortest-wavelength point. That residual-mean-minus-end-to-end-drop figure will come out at 2.3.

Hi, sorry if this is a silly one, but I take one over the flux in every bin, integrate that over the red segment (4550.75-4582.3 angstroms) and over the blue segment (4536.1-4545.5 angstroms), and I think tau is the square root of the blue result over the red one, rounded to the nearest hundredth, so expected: 0.57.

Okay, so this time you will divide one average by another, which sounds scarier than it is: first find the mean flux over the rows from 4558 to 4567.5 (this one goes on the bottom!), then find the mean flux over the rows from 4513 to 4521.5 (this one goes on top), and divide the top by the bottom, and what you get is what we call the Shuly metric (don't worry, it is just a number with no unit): 0.88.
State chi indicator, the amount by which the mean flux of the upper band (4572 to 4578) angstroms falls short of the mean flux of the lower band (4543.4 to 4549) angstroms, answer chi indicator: -3.6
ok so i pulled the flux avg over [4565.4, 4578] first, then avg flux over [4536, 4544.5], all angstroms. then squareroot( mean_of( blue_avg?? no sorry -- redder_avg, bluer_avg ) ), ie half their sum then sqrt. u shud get 3.69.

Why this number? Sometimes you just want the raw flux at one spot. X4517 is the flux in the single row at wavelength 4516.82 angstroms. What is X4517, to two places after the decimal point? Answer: 12.50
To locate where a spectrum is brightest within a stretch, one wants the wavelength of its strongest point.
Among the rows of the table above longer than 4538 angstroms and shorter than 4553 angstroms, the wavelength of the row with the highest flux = 4551.27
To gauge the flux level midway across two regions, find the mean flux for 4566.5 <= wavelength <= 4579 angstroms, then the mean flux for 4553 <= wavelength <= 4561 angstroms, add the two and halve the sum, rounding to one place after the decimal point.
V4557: 13.8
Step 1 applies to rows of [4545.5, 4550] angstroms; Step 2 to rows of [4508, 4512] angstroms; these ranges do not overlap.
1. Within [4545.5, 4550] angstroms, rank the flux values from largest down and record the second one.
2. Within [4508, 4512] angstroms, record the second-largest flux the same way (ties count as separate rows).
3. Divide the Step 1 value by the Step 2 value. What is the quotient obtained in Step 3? 0.85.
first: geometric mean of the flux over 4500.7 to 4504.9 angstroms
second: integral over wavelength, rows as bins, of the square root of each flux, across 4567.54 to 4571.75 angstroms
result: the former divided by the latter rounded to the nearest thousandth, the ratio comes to 0.823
